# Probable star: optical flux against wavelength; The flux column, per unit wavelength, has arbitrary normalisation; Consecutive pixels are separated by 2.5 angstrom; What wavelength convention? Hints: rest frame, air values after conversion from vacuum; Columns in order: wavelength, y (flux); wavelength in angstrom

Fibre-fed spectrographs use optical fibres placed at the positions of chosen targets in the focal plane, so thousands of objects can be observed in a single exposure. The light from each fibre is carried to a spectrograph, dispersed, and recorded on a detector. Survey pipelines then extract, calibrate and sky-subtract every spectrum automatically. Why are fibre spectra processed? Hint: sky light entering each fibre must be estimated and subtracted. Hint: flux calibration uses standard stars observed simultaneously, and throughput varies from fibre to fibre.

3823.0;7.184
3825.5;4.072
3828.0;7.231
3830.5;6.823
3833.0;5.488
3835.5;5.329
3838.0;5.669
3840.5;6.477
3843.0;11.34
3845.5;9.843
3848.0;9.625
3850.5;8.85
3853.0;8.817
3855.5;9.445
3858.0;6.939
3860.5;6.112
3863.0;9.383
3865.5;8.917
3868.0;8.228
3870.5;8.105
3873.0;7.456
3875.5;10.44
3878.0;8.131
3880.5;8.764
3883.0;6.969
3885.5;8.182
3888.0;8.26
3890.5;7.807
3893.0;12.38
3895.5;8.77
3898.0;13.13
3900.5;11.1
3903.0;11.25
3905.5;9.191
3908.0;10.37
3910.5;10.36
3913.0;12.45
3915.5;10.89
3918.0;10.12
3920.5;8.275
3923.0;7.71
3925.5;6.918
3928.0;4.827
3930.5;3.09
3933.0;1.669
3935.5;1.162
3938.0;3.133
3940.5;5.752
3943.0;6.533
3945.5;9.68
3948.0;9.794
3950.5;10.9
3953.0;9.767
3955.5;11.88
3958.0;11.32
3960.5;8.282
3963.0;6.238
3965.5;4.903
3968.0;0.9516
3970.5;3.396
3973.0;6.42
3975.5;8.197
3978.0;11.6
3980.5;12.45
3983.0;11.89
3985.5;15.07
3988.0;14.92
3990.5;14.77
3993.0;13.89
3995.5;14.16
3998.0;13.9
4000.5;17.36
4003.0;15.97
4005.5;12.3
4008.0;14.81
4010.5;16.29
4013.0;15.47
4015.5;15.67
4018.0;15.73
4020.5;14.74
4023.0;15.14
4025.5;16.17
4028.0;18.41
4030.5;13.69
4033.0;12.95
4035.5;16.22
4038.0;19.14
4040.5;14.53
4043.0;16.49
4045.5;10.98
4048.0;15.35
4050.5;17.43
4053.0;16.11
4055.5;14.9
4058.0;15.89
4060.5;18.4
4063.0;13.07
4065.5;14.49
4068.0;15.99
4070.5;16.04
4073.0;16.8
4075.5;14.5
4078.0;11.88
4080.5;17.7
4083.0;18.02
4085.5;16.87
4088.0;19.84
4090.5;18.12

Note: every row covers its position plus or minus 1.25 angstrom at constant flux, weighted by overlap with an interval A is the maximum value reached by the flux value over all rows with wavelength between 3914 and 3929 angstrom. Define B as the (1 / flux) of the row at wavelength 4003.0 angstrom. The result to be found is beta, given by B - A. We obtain -10.8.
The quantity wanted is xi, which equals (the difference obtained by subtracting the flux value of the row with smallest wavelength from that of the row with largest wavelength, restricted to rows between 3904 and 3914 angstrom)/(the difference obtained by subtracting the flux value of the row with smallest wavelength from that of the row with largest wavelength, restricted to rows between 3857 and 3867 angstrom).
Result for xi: 1.6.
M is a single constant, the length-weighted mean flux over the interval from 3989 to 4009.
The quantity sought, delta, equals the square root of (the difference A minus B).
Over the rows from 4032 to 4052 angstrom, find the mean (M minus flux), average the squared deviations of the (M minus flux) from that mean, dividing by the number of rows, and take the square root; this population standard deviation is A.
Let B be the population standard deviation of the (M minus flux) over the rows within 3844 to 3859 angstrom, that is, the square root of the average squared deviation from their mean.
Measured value 1.2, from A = 2.4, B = 1.0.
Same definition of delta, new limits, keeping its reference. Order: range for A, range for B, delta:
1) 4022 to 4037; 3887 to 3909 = 0.2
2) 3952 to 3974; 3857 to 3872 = 1.5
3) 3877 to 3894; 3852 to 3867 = 0.6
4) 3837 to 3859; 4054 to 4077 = 0.5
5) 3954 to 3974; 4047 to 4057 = 1.6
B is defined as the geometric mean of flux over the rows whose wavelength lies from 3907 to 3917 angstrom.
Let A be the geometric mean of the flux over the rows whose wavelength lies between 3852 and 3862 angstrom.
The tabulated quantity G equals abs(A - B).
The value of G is 3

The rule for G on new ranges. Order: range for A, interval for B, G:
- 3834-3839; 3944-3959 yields 5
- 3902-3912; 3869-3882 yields 2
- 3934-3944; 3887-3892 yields 5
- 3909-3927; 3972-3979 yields 1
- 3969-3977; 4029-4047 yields 9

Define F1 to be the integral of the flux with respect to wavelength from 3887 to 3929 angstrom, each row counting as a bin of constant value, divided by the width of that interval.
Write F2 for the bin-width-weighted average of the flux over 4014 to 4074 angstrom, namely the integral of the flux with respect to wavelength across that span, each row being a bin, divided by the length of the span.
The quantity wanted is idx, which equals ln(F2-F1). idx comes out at 1.8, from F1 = 9.7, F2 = 15.6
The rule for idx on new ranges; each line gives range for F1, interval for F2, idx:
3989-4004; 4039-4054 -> -1.6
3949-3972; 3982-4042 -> 2.0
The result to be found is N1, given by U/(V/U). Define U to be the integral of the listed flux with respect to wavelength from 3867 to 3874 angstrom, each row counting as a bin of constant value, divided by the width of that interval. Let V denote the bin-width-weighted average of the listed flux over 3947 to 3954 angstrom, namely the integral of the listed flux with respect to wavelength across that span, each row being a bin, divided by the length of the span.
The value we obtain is 6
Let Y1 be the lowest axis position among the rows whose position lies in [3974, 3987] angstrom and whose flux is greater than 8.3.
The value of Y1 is 3978.0 angstrom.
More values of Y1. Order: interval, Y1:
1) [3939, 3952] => 3945.5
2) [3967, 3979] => 3978.0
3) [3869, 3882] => 3875.5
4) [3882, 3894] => 3893.0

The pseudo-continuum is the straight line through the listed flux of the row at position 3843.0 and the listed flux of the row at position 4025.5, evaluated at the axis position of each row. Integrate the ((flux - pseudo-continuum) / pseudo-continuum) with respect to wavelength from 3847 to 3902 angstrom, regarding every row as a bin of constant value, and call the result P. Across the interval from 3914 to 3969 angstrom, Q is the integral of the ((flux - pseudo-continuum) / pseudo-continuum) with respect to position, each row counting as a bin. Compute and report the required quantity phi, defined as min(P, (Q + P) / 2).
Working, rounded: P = -15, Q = -27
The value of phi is -21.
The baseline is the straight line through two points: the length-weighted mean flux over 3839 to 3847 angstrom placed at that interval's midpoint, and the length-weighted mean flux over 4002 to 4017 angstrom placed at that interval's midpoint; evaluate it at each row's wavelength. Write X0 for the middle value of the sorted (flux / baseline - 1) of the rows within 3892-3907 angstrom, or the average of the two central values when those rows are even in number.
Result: 0.00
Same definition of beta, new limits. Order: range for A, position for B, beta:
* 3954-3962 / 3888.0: -11.8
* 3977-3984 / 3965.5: -12.2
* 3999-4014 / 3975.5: -17.2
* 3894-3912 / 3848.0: -13.0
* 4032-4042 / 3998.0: -19.1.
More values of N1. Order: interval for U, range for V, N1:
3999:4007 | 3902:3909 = 22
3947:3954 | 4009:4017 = 7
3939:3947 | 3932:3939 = 27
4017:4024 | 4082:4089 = 13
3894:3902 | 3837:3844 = 16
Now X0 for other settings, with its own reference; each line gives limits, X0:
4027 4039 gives 0.01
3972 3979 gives -0.41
